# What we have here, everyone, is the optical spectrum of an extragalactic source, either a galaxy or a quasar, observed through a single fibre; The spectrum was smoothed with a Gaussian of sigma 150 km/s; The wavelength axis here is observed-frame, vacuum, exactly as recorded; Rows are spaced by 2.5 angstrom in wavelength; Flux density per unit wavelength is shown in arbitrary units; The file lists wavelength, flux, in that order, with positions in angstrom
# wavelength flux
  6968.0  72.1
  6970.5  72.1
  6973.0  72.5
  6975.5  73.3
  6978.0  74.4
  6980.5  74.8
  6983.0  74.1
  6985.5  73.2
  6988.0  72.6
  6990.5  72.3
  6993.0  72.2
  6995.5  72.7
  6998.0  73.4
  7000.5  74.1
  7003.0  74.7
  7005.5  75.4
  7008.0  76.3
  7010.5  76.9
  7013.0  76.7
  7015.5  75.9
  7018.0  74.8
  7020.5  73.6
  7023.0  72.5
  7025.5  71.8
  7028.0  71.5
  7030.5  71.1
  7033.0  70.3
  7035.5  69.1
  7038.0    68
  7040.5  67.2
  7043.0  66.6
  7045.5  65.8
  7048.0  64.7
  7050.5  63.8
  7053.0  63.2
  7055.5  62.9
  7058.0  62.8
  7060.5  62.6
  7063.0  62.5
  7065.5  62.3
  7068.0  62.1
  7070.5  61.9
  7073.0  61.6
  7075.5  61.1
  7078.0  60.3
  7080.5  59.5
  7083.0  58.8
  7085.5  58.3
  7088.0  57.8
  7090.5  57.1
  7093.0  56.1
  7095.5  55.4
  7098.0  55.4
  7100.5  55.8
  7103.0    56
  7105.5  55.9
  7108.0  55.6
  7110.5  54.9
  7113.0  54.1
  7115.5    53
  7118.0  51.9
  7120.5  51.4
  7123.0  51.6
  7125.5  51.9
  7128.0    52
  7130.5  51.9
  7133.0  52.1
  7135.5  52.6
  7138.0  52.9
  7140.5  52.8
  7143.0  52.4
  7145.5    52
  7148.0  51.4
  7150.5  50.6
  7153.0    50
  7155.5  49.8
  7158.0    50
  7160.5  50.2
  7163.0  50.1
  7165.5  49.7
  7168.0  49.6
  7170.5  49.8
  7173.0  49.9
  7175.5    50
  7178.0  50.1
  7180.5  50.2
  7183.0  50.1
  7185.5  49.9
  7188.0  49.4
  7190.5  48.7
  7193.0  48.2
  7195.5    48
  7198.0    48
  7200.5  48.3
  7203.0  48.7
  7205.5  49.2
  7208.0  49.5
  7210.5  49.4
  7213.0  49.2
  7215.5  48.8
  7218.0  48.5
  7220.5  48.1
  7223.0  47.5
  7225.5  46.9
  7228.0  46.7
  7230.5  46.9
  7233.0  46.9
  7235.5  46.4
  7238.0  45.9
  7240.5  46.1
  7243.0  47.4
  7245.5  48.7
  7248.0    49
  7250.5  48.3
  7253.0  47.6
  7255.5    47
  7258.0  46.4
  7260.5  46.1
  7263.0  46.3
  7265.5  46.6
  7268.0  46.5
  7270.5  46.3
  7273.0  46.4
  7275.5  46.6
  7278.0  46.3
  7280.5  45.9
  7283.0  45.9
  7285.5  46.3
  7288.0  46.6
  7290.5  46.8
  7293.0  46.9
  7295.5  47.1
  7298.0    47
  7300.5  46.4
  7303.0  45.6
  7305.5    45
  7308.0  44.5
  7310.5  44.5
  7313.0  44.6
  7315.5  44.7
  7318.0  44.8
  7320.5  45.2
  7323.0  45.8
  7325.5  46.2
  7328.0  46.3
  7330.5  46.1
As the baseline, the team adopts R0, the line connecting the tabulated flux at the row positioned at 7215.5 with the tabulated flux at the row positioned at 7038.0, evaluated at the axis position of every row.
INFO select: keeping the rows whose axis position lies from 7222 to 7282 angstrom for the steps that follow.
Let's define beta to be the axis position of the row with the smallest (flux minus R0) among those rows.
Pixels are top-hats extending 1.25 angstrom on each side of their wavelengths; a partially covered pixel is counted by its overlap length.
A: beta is 7225.5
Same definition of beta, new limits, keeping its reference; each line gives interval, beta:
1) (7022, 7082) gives 7080.5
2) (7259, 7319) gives 7260.5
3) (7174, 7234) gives 7175.5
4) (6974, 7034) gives 6975.5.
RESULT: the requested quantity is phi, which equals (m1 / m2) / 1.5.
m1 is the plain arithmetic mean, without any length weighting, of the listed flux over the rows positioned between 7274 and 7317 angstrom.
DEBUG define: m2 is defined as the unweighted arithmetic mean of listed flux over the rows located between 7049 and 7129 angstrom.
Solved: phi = 0.53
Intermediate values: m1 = 46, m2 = 57.8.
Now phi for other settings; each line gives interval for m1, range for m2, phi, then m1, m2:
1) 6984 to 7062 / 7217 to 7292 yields 1.00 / 71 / 46.9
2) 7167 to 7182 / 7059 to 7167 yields 0.61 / 50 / 55.0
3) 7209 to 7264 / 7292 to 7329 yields 0.69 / 47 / 45.6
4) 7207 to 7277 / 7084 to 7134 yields 0.58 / 47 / 54.4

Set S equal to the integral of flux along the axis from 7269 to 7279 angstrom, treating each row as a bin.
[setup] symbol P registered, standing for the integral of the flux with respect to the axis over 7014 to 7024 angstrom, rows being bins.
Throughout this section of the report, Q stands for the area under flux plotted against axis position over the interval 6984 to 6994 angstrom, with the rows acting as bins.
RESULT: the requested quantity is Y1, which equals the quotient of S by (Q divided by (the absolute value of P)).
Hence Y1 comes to 475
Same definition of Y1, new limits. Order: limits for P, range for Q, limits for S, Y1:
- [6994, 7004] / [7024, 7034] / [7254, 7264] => 481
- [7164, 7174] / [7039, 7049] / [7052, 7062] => 473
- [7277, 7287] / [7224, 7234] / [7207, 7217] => 484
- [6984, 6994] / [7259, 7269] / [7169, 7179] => 782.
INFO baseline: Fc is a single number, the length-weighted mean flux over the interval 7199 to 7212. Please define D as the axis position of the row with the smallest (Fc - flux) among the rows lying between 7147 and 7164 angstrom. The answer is 7148.0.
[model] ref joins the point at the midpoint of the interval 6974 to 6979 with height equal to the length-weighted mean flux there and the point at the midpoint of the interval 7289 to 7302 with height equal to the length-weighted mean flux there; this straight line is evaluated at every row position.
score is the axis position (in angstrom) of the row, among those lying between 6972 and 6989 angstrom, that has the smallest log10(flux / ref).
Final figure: 6973.0 angstrom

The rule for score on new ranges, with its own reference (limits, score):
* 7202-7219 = 7203.0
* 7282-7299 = 7283.0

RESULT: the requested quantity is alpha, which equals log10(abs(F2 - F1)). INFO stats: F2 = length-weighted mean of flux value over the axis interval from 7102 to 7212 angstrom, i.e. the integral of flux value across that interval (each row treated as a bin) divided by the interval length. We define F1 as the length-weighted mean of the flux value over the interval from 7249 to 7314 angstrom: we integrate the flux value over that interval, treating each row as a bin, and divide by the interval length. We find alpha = 0.7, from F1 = 46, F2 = 51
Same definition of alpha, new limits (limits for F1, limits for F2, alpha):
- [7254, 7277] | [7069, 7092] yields 1.1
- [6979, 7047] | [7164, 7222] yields 1.4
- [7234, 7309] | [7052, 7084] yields 1.2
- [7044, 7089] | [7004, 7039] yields 1.1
